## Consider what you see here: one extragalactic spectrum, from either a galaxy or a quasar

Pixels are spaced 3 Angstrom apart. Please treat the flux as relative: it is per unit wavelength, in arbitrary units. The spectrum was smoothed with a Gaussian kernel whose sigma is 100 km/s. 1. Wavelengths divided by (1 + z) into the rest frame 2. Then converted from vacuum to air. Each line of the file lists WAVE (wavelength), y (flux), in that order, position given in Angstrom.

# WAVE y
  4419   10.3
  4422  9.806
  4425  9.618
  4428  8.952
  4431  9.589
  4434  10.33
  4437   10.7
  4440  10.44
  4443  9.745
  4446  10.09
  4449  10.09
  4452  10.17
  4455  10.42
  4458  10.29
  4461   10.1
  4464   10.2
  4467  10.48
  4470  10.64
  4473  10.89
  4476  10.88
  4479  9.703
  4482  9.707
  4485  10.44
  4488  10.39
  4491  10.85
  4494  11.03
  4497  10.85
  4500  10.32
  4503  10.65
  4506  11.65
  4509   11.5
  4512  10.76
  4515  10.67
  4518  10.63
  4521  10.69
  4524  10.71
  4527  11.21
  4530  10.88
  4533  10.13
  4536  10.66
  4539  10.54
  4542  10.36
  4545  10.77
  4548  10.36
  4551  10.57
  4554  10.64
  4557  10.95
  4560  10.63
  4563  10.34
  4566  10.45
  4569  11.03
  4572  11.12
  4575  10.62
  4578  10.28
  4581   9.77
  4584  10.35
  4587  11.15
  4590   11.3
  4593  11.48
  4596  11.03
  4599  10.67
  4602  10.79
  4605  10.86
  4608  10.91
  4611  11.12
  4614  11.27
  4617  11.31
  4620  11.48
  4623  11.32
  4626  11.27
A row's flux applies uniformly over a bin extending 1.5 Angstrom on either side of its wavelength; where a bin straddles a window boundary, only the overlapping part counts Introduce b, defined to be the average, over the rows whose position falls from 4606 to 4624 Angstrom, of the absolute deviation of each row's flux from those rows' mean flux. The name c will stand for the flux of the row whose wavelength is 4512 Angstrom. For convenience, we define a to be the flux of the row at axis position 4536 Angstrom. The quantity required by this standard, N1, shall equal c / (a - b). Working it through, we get 1.02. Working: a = 10.66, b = 0.15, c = 10.76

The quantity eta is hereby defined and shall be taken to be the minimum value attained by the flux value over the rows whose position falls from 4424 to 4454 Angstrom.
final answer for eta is 8.952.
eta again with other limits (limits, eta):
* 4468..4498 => 9.703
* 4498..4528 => 10.32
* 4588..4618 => 10.67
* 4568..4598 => 9.77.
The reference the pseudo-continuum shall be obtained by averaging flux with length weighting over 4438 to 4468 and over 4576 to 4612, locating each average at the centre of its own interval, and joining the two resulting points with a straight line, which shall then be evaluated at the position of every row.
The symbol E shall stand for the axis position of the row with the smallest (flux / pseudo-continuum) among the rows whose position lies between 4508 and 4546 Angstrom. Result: 4533 Angstrom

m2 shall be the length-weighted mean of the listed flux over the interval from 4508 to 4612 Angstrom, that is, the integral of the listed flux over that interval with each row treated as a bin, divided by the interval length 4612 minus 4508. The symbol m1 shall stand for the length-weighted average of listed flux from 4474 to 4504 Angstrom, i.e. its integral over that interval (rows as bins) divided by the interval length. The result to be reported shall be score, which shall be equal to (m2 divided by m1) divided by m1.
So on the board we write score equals 0.098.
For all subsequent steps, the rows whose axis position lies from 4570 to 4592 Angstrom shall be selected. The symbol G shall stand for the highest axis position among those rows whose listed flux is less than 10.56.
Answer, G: 4584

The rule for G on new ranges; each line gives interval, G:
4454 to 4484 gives 4482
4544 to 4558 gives 4548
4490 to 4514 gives 4500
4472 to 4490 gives 4488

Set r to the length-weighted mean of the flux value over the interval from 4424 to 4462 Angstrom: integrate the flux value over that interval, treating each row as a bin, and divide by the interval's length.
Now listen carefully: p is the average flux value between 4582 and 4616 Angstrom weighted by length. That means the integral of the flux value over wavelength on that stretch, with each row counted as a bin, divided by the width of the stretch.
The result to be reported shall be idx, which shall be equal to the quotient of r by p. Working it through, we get 0.91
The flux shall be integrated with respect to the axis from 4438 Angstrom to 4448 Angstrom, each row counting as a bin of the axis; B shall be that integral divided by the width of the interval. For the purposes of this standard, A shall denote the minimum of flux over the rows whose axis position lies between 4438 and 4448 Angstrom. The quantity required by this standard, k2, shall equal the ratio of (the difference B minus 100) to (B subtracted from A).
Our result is 238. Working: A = 9.745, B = 10.1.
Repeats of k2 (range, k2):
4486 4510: 158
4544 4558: 315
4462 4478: 240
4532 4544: 281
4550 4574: 237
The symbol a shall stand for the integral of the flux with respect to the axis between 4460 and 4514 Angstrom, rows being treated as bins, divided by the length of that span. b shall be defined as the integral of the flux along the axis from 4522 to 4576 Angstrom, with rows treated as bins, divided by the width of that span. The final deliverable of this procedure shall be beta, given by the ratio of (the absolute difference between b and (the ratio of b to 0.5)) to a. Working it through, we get 1.00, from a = 10.6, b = 10.7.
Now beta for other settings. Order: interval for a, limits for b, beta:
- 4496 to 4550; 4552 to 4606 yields 1.00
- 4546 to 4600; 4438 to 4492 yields 0.96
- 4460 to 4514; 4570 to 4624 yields 1.03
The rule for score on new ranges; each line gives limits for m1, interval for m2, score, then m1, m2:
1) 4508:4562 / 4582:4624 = 0.097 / 10.7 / 11.1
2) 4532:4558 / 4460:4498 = 0.094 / 10.6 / 10.5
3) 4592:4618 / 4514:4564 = 0.087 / 11.0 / 10.6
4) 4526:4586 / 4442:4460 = 0.091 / 10.6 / 10.1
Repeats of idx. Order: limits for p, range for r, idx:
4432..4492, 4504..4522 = 1.06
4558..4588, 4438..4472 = 0.97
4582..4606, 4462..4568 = 0.97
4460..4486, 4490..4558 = 1.04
